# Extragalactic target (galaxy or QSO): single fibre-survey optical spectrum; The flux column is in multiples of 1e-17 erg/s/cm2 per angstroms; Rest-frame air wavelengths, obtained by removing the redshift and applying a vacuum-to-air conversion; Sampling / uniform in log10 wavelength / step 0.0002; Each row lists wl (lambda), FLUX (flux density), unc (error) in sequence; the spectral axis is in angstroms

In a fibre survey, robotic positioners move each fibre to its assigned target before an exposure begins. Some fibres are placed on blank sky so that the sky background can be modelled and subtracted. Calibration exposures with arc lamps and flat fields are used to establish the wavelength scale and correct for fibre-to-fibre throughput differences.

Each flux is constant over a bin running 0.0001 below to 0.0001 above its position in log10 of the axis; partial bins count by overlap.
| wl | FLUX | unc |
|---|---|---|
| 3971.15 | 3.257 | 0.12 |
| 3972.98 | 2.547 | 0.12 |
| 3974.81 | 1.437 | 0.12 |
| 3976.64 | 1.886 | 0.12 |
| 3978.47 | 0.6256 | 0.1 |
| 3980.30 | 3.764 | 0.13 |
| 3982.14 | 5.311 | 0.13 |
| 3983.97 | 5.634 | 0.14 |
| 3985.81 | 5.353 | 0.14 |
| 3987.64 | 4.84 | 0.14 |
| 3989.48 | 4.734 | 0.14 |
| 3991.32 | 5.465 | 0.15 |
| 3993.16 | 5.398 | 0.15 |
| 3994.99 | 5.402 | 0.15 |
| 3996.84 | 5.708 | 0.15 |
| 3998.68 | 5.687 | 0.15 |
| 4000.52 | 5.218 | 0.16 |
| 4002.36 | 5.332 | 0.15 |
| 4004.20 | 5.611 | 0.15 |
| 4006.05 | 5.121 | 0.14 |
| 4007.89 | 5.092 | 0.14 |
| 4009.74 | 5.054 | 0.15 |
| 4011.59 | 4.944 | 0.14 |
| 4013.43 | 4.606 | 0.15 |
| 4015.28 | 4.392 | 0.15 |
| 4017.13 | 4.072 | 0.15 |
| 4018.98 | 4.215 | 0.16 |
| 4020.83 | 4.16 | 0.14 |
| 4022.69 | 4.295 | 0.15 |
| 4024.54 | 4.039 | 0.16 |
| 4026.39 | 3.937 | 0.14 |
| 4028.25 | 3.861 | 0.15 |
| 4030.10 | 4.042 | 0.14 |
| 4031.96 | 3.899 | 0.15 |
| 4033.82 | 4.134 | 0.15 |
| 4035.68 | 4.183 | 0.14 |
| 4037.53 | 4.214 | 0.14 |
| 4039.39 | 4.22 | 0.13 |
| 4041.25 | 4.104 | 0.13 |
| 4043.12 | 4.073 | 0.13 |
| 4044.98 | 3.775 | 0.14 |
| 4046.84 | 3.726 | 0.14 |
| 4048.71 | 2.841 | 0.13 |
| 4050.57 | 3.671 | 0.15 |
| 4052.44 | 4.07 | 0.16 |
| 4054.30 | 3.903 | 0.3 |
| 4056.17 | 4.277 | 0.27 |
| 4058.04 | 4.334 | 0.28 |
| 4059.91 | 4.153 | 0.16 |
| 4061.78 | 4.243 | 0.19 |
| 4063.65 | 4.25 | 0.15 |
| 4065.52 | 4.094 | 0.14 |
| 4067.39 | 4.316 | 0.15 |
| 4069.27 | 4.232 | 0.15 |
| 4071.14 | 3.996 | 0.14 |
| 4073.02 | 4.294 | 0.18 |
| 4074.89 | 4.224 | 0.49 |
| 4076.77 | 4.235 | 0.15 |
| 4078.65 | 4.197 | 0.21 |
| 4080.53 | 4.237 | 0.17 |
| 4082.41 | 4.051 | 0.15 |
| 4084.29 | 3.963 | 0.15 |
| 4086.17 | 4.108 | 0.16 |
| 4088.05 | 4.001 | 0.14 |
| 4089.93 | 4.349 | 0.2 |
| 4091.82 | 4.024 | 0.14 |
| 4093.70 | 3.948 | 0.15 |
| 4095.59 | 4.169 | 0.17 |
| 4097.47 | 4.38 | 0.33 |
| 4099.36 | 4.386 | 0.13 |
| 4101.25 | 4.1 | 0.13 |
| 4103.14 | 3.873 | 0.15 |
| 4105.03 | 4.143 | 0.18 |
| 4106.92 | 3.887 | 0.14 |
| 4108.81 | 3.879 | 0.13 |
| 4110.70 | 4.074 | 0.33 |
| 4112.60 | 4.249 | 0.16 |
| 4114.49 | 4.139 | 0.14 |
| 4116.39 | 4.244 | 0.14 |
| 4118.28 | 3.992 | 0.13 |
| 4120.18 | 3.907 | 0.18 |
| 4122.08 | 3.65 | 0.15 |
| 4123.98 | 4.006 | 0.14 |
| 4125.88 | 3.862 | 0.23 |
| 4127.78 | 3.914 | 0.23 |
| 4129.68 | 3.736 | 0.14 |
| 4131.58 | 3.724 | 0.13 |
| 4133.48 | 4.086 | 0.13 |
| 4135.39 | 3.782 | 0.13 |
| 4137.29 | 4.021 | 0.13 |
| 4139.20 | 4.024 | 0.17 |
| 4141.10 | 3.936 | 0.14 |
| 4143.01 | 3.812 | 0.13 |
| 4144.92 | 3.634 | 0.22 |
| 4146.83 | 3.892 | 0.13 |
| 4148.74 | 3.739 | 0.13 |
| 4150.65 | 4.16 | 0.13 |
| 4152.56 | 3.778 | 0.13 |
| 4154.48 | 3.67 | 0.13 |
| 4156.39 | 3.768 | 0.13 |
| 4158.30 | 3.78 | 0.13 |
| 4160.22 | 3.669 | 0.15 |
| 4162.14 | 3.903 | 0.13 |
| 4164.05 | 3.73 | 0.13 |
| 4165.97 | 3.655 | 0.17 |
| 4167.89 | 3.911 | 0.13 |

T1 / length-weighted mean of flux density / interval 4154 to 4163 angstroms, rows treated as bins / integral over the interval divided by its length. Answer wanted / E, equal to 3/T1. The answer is 0.80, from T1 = 3.8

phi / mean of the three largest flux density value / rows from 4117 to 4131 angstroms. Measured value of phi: 3.97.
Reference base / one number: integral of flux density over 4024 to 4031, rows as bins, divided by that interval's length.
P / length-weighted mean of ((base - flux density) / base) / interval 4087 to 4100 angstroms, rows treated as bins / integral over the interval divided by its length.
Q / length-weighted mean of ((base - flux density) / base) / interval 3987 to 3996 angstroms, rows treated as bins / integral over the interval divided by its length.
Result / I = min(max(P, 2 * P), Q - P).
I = -0.25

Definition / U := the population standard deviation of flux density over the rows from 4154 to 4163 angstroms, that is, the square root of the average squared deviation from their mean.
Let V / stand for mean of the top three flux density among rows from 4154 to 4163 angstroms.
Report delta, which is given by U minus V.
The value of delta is -3.7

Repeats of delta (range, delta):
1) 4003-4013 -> -5.0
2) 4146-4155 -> -3.8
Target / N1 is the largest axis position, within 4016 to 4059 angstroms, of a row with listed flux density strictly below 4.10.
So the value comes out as 4054.30 angstroms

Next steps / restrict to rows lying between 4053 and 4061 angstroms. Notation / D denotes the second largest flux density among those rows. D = 4.277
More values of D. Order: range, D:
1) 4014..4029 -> 4.295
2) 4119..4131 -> 3.914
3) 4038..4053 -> 4.104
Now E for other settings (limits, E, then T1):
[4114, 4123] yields 0.75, 4.0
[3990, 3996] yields 0.56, 5.4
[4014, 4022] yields 0.71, 4.2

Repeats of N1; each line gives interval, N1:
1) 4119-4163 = 4162.14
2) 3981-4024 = 4017.13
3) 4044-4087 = 4084.29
